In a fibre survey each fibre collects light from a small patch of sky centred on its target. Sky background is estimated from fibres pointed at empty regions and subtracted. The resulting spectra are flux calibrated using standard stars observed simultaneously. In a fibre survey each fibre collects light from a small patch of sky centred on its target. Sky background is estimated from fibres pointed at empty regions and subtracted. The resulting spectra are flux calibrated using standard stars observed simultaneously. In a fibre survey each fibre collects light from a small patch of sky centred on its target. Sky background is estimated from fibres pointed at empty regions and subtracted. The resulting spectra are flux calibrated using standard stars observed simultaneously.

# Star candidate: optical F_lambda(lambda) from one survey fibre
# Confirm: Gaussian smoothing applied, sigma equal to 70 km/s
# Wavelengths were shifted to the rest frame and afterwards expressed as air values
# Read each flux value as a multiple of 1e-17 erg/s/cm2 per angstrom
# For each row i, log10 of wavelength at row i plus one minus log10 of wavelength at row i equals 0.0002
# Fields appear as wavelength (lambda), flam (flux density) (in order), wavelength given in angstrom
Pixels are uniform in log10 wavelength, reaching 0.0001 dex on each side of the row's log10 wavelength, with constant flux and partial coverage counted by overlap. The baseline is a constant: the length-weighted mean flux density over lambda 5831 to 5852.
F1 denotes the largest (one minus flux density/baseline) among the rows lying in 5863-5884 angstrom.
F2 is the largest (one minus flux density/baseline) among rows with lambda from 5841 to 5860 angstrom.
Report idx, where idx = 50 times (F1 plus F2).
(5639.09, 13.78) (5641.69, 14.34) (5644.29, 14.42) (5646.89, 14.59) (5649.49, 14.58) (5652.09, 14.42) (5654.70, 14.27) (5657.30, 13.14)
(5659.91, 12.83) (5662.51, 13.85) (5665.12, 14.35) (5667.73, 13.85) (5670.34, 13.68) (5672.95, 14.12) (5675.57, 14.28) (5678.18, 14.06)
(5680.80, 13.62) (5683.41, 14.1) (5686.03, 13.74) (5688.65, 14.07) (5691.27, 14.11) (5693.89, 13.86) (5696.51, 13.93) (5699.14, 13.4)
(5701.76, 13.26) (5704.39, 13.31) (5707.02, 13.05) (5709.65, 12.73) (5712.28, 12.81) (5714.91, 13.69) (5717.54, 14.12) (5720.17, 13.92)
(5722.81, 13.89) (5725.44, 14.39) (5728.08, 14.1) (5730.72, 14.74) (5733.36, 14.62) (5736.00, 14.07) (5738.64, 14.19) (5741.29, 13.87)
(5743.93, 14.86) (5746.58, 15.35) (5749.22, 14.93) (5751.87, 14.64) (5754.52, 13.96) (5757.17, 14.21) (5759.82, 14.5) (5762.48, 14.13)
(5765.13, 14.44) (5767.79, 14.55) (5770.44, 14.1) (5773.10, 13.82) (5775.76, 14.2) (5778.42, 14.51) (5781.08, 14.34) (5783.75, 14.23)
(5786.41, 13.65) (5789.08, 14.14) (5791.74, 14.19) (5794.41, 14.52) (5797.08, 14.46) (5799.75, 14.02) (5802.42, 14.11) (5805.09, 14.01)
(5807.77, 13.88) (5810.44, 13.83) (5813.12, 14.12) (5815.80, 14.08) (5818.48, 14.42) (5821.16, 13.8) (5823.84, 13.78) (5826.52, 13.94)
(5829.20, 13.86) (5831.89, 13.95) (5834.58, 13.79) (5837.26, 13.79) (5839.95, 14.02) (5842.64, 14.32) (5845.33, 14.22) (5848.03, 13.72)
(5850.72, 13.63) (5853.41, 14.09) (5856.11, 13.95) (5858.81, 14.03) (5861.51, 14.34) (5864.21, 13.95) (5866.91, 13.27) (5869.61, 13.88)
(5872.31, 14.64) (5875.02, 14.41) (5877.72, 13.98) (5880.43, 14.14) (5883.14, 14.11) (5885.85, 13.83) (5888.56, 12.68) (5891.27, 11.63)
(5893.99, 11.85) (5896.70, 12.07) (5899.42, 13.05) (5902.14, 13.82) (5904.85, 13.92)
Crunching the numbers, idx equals 3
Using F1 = 0.047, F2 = 0.022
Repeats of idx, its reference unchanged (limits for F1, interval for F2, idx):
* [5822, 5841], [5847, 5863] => 2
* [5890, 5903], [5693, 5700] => 10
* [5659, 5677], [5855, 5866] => 4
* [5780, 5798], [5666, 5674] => 2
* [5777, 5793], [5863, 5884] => 3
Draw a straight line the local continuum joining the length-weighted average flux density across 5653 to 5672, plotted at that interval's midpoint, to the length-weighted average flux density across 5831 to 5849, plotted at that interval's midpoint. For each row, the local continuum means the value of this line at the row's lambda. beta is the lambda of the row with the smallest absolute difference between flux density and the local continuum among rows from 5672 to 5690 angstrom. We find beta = 5686.03 angstrom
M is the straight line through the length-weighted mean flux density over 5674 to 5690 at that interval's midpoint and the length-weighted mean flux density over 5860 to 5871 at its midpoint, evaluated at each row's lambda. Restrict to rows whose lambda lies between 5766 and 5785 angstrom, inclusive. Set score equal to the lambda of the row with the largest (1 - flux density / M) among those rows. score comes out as 5773.10 angstrom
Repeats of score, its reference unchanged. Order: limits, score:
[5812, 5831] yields 5823.84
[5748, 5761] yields 5754.52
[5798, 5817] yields 5810.44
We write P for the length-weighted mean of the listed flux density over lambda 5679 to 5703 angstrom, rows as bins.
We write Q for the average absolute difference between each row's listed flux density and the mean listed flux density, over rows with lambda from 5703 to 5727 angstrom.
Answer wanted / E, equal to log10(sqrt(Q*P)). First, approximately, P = 13.8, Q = 0.51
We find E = 0.42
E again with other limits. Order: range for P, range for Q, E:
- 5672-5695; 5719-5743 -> 0.28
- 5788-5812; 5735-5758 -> 0.40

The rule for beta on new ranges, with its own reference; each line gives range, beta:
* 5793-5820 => 5807.77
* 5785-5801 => 5799.75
